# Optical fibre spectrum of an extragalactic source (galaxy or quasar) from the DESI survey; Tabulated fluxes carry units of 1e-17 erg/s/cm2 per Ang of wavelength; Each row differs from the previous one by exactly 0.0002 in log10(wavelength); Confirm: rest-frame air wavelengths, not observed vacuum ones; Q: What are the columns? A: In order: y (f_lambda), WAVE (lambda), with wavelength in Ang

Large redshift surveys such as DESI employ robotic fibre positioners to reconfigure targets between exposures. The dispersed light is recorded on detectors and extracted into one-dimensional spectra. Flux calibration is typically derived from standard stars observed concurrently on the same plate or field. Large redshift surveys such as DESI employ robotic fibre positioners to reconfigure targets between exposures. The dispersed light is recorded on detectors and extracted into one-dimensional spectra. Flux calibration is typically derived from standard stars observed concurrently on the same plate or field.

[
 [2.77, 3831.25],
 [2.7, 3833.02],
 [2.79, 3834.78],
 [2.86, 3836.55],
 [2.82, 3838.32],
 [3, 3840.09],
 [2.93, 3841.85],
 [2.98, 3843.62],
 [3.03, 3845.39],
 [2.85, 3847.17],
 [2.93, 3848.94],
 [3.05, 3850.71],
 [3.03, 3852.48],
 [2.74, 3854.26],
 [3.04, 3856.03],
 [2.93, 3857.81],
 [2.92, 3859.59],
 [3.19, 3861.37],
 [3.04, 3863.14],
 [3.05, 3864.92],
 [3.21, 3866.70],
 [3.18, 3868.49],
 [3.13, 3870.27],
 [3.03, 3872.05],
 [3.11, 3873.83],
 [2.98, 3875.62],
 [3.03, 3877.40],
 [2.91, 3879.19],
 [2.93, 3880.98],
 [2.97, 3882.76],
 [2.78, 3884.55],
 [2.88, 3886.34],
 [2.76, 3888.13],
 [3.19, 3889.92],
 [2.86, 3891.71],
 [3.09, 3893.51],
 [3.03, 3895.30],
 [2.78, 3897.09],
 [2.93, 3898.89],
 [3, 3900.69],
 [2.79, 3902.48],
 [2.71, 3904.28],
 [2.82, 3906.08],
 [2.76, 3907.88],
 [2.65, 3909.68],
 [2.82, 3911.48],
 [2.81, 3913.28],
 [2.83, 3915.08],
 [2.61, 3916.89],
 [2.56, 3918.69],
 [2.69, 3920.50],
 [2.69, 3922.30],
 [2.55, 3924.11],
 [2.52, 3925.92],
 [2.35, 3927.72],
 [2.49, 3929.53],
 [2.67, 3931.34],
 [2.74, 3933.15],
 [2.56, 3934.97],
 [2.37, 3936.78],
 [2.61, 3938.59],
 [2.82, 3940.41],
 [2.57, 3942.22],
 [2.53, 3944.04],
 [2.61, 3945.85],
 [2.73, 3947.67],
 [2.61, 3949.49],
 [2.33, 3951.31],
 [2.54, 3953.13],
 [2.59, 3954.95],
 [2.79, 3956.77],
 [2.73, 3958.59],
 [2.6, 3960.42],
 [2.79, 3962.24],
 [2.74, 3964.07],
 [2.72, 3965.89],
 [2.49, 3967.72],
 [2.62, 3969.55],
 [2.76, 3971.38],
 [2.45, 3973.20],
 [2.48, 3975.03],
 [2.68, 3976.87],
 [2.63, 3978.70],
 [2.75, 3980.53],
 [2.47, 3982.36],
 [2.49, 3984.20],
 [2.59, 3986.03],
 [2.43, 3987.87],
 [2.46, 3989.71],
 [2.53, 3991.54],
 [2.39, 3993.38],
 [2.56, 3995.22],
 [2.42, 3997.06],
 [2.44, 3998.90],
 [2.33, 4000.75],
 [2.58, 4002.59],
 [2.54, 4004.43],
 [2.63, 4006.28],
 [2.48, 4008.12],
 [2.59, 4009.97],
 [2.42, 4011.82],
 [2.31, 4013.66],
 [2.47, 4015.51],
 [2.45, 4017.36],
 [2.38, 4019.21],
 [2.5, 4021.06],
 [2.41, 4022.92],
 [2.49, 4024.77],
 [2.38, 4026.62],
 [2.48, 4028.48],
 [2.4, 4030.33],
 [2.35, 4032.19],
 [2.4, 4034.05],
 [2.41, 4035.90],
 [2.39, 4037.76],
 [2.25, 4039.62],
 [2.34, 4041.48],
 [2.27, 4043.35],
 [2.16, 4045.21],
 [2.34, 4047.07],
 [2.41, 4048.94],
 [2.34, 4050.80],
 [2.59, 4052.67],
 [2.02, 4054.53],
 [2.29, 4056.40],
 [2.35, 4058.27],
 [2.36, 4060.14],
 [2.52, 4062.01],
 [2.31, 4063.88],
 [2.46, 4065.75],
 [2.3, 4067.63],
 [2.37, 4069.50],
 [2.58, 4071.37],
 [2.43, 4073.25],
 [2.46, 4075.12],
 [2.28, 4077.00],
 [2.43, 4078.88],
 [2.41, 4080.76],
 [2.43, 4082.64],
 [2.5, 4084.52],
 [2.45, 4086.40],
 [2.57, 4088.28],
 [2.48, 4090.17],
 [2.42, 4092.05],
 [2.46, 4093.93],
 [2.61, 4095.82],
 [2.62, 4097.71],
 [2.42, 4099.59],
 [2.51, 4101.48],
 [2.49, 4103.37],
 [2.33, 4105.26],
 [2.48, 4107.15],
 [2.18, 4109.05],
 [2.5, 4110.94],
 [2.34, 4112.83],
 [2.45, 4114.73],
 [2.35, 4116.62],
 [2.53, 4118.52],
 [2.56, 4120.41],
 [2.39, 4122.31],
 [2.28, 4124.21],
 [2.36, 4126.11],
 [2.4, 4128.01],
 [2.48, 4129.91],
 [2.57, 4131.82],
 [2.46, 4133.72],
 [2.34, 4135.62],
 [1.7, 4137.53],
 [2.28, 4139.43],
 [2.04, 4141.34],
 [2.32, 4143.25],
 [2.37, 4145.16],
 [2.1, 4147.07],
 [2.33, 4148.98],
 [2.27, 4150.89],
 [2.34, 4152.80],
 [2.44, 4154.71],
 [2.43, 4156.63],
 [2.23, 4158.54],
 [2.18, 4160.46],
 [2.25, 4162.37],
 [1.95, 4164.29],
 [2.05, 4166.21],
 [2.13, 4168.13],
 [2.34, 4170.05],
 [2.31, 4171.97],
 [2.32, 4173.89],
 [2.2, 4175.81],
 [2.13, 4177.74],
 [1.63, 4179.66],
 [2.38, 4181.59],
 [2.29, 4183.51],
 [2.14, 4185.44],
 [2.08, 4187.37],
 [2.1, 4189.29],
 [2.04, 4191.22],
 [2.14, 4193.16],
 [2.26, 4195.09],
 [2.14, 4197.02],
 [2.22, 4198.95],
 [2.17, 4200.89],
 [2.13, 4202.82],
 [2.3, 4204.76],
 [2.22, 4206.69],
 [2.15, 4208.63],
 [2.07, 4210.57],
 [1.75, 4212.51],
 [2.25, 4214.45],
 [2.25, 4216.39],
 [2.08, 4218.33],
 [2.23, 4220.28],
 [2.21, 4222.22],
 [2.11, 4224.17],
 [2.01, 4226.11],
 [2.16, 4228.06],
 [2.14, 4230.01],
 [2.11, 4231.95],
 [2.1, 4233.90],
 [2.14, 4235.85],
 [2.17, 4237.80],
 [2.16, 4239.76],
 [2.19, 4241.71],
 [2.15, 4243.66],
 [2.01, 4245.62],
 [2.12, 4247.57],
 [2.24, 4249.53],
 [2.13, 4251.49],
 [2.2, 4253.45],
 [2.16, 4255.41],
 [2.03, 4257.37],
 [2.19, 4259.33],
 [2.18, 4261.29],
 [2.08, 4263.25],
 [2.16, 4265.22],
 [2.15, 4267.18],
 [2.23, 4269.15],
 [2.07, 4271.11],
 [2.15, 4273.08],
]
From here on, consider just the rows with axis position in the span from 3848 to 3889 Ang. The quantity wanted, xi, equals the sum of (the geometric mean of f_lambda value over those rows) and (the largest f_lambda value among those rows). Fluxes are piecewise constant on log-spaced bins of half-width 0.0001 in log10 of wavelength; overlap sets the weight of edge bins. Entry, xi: 6.2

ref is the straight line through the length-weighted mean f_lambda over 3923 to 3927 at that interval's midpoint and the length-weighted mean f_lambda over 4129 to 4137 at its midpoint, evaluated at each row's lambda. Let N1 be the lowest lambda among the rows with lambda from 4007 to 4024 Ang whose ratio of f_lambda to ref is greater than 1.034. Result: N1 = 4009.97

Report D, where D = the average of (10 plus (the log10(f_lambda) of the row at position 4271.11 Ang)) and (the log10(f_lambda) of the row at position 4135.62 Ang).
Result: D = 5.34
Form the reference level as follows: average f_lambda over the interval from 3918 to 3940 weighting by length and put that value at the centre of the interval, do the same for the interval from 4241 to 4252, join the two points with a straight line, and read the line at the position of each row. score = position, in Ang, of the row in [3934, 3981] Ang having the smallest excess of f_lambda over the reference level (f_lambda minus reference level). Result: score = 3951.31 Ang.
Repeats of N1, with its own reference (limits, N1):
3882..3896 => 3882.76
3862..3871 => 3863.14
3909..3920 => 3909.68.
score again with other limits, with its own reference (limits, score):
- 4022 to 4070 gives 4054.53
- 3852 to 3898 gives 3854.26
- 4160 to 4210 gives 4179.66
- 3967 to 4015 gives 4013.66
